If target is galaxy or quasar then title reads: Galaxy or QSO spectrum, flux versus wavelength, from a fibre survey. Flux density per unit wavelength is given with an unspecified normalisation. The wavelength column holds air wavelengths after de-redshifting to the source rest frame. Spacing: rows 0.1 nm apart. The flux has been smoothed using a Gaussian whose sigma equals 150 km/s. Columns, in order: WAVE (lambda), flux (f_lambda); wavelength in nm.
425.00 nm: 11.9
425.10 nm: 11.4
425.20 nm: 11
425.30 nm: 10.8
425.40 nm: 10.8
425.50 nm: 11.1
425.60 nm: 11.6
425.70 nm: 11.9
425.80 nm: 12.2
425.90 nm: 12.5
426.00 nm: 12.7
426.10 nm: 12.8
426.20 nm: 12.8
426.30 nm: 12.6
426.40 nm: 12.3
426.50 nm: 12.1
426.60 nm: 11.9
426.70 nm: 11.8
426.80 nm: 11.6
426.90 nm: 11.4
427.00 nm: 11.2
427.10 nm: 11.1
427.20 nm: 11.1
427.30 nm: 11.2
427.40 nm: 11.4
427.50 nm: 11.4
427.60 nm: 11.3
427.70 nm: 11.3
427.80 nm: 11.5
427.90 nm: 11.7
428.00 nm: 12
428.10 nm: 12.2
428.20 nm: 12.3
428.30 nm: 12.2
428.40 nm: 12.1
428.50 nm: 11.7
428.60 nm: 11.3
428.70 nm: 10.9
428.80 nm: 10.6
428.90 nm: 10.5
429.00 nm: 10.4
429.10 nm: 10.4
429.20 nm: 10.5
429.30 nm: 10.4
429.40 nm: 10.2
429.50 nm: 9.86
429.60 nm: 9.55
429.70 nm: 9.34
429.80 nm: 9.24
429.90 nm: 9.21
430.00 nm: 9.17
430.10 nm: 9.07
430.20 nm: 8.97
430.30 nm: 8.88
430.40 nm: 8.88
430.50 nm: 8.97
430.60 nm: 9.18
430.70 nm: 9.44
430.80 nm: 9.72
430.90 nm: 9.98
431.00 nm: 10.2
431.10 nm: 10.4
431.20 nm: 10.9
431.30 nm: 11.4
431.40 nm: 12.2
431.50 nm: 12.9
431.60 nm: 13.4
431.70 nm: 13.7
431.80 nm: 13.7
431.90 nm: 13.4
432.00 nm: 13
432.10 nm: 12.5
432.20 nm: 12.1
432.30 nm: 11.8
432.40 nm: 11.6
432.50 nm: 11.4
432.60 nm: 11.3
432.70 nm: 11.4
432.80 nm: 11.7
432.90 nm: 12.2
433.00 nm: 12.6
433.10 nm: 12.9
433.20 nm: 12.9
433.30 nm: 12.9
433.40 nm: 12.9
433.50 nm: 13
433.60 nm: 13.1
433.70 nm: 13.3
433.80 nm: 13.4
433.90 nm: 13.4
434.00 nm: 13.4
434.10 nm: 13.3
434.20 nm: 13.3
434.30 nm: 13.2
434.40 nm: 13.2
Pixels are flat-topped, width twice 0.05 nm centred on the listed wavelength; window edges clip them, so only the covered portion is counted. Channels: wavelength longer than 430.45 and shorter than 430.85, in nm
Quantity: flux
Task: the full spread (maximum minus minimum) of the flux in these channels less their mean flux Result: -8.6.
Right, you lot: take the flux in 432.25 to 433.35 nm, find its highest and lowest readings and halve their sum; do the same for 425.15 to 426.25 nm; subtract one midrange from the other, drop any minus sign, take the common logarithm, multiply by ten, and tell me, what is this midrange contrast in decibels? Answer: -5.2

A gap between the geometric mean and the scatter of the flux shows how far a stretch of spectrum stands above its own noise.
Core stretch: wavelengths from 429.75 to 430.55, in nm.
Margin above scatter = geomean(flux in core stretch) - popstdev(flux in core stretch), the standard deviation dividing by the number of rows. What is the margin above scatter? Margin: 8.9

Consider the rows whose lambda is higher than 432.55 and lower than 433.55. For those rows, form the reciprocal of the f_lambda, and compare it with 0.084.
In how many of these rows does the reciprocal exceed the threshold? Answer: 3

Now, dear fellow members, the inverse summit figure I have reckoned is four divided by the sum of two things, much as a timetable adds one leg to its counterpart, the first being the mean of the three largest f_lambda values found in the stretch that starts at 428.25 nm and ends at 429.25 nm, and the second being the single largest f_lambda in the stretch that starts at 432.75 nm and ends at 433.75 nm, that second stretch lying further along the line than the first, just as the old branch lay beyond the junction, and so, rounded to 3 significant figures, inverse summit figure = 0.158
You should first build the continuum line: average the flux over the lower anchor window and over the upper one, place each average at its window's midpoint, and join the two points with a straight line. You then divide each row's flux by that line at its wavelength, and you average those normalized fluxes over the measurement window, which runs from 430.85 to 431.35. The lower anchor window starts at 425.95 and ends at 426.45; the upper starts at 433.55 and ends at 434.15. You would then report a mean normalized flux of 0.81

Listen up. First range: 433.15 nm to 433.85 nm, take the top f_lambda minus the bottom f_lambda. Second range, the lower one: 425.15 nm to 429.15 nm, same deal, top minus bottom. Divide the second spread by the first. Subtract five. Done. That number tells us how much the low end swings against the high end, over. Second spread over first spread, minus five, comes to -0.2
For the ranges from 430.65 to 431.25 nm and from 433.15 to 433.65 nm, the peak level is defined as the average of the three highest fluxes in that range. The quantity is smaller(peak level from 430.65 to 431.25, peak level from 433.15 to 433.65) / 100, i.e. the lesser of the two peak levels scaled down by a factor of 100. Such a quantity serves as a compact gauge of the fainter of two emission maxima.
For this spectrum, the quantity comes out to 0.105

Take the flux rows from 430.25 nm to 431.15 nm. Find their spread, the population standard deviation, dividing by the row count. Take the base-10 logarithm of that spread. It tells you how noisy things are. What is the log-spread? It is -0.26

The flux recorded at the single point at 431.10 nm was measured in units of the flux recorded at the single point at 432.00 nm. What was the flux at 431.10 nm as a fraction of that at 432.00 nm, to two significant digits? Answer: 0.80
